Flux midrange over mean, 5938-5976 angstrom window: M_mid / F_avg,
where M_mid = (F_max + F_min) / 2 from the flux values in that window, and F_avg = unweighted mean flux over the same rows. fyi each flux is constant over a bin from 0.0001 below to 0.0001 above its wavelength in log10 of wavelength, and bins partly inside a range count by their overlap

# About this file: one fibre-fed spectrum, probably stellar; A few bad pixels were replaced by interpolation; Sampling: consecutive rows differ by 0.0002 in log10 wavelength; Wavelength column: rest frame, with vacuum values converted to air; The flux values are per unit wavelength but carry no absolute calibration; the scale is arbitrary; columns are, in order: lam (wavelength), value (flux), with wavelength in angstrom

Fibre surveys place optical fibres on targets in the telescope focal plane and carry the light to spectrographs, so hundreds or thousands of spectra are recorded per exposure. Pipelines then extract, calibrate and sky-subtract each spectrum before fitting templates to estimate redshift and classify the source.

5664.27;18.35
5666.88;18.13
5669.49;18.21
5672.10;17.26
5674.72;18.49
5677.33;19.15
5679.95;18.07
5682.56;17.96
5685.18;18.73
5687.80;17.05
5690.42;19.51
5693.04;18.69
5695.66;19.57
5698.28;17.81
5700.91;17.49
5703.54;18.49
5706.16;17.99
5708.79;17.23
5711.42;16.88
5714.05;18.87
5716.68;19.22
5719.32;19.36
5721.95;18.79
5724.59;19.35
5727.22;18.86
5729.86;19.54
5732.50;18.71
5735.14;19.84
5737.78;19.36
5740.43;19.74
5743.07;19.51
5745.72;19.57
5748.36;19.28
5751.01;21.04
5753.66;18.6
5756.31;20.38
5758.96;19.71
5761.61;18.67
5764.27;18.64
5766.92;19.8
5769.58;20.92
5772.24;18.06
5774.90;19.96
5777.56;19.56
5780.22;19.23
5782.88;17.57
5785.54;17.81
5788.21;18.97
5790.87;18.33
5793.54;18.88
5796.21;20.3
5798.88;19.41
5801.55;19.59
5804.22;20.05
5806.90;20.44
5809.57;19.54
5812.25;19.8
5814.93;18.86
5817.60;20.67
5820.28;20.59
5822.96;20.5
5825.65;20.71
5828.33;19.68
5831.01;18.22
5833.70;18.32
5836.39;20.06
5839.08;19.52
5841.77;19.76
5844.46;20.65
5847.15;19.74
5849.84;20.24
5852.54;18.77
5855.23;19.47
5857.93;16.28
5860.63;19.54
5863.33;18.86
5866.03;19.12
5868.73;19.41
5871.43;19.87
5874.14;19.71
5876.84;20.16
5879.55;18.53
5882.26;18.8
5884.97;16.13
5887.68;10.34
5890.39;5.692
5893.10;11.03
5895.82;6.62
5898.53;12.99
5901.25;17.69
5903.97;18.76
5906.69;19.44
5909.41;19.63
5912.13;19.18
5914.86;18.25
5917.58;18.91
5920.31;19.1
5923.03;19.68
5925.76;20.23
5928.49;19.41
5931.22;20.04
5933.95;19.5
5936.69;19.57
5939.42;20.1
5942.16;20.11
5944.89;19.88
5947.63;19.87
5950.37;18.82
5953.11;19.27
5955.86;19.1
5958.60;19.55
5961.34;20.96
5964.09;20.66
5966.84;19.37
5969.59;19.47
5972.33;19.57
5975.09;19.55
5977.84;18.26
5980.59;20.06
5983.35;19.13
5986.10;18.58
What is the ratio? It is 1.008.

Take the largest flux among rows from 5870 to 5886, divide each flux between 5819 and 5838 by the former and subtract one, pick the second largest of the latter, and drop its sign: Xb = 0.021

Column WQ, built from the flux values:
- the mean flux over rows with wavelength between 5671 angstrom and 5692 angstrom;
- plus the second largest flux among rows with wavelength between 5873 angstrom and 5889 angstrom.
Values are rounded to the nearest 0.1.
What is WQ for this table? 38.0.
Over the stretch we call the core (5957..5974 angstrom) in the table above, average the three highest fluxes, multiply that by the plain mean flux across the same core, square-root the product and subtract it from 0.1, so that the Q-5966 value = -20.1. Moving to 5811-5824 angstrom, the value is -20.2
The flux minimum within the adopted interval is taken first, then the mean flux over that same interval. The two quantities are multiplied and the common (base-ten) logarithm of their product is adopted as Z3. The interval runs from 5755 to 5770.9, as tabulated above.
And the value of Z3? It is 2.56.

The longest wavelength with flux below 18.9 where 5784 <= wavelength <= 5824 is 5814.93 angstrom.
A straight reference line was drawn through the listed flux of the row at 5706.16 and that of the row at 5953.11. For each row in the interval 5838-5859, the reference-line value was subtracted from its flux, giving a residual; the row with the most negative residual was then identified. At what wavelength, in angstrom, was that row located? 5857.93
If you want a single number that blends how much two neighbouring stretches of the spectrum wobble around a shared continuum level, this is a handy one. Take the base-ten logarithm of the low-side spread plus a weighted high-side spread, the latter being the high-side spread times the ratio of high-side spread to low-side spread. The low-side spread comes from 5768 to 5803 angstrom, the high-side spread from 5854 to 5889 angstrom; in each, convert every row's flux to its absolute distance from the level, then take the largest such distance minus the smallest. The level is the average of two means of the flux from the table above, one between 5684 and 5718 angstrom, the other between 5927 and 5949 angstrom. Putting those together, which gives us 1.63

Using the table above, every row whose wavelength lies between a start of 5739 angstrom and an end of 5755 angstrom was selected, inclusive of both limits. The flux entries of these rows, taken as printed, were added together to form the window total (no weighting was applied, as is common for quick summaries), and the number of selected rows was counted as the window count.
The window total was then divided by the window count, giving 19.6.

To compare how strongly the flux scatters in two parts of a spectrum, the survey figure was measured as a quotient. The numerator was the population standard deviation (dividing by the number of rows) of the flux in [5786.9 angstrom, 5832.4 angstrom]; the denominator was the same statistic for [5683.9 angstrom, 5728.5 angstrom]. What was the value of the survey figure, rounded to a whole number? 1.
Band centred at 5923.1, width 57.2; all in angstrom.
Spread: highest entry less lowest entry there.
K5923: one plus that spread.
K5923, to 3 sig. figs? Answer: 14.6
